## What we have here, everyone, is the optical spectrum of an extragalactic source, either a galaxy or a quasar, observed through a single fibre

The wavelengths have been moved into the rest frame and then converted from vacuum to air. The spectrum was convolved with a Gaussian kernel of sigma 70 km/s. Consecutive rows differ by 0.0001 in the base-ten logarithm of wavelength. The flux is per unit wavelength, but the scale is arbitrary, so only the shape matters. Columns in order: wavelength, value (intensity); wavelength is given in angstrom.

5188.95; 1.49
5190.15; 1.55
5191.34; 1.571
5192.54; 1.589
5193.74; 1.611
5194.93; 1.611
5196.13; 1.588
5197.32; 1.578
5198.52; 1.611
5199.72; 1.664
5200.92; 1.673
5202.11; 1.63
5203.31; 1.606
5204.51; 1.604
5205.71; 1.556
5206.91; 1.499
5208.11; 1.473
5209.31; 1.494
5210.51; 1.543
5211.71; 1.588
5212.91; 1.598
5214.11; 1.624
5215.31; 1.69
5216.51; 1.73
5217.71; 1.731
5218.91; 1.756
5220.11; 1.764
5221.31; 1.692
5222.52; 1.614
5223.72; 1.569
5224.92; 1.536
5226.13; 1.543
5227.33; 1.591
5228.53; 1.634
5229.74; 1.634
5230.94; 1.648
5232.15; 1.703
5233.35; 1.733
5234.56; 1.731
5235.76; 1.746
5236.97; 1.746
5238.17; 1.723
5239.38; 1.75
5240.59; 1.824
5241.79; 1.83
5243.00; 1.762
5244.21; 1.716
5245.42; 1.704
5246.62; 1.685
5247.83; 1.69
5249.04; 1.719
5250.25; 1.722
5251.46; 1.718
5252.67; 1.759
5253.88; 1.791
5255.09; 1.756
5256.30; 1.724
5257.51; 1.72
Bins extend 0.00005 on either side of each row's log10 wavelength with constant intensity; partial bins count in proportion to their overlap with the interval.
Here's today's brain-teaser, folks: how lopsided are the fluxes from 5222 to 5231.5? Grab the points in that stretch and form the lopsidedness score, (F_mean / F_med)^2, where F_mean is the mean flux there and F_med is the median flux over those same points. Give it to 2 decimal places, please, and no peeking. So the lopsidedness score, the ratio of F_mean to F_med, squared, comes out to 0.99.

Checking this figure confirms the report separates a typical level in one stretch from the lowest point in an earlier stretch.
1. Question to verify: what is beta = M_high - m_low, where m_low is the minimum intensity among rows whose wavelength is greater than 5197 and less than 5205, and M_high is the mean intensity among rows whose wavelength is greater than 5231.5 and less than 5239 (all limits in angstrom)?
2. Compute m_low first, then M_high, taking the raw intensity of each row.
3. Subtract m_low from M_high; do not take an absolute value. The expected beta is 0.15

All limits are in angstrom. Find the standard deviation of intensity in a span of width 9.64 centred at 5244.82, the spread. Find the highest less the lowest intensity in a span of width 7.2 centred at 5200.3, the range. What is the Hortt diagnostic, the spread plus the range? 0.15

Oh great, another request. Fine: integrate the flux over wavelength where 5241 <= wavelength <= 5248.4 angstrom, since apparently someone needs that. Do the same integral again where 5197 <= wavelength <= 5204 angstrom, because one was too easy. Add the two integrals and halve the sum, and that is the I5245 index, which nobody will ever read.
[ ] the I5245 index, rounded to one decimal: 12.1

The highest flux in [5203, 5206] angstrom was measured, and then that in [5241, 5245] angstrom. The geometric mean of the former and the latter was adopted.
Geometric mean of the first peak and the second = 1.71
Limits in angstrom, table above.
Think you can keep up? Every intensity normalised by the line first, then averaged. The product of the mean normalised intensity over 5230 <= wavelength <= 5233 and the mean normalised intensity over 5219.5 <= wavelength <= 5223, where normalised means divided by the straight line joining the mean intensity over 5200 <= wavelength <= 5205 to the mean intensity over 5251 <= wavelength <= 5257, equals 1.00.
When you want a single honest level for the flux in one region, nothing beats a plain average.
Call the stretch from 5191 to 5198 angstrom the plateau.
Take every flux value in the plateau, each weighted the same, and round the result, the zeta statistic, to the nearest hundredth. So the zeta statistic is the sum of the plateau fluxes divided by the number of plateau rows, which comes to 1.59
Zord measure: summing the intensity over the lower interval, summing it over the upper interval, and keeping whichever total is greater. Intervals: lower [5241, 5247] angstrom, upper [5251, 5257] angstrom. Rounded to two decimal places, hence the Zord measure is 8.75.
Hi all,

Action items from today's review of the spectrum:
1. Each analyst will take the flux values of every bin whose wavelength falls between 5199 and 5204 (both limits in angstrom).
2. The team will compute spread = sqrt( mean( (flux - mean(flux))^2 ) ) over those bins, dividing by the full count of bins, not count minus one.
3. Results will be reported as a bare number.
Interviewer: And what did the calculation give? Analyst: 0.027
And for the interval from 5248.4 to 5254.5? 0.029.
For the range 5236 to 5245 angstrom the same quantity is 0.042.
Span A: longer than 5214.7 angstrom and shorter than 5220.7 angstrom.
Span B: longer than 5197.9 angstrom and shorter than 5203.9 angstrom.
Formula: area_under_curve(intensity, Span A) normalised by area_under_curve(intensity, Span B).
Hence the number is 1.06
